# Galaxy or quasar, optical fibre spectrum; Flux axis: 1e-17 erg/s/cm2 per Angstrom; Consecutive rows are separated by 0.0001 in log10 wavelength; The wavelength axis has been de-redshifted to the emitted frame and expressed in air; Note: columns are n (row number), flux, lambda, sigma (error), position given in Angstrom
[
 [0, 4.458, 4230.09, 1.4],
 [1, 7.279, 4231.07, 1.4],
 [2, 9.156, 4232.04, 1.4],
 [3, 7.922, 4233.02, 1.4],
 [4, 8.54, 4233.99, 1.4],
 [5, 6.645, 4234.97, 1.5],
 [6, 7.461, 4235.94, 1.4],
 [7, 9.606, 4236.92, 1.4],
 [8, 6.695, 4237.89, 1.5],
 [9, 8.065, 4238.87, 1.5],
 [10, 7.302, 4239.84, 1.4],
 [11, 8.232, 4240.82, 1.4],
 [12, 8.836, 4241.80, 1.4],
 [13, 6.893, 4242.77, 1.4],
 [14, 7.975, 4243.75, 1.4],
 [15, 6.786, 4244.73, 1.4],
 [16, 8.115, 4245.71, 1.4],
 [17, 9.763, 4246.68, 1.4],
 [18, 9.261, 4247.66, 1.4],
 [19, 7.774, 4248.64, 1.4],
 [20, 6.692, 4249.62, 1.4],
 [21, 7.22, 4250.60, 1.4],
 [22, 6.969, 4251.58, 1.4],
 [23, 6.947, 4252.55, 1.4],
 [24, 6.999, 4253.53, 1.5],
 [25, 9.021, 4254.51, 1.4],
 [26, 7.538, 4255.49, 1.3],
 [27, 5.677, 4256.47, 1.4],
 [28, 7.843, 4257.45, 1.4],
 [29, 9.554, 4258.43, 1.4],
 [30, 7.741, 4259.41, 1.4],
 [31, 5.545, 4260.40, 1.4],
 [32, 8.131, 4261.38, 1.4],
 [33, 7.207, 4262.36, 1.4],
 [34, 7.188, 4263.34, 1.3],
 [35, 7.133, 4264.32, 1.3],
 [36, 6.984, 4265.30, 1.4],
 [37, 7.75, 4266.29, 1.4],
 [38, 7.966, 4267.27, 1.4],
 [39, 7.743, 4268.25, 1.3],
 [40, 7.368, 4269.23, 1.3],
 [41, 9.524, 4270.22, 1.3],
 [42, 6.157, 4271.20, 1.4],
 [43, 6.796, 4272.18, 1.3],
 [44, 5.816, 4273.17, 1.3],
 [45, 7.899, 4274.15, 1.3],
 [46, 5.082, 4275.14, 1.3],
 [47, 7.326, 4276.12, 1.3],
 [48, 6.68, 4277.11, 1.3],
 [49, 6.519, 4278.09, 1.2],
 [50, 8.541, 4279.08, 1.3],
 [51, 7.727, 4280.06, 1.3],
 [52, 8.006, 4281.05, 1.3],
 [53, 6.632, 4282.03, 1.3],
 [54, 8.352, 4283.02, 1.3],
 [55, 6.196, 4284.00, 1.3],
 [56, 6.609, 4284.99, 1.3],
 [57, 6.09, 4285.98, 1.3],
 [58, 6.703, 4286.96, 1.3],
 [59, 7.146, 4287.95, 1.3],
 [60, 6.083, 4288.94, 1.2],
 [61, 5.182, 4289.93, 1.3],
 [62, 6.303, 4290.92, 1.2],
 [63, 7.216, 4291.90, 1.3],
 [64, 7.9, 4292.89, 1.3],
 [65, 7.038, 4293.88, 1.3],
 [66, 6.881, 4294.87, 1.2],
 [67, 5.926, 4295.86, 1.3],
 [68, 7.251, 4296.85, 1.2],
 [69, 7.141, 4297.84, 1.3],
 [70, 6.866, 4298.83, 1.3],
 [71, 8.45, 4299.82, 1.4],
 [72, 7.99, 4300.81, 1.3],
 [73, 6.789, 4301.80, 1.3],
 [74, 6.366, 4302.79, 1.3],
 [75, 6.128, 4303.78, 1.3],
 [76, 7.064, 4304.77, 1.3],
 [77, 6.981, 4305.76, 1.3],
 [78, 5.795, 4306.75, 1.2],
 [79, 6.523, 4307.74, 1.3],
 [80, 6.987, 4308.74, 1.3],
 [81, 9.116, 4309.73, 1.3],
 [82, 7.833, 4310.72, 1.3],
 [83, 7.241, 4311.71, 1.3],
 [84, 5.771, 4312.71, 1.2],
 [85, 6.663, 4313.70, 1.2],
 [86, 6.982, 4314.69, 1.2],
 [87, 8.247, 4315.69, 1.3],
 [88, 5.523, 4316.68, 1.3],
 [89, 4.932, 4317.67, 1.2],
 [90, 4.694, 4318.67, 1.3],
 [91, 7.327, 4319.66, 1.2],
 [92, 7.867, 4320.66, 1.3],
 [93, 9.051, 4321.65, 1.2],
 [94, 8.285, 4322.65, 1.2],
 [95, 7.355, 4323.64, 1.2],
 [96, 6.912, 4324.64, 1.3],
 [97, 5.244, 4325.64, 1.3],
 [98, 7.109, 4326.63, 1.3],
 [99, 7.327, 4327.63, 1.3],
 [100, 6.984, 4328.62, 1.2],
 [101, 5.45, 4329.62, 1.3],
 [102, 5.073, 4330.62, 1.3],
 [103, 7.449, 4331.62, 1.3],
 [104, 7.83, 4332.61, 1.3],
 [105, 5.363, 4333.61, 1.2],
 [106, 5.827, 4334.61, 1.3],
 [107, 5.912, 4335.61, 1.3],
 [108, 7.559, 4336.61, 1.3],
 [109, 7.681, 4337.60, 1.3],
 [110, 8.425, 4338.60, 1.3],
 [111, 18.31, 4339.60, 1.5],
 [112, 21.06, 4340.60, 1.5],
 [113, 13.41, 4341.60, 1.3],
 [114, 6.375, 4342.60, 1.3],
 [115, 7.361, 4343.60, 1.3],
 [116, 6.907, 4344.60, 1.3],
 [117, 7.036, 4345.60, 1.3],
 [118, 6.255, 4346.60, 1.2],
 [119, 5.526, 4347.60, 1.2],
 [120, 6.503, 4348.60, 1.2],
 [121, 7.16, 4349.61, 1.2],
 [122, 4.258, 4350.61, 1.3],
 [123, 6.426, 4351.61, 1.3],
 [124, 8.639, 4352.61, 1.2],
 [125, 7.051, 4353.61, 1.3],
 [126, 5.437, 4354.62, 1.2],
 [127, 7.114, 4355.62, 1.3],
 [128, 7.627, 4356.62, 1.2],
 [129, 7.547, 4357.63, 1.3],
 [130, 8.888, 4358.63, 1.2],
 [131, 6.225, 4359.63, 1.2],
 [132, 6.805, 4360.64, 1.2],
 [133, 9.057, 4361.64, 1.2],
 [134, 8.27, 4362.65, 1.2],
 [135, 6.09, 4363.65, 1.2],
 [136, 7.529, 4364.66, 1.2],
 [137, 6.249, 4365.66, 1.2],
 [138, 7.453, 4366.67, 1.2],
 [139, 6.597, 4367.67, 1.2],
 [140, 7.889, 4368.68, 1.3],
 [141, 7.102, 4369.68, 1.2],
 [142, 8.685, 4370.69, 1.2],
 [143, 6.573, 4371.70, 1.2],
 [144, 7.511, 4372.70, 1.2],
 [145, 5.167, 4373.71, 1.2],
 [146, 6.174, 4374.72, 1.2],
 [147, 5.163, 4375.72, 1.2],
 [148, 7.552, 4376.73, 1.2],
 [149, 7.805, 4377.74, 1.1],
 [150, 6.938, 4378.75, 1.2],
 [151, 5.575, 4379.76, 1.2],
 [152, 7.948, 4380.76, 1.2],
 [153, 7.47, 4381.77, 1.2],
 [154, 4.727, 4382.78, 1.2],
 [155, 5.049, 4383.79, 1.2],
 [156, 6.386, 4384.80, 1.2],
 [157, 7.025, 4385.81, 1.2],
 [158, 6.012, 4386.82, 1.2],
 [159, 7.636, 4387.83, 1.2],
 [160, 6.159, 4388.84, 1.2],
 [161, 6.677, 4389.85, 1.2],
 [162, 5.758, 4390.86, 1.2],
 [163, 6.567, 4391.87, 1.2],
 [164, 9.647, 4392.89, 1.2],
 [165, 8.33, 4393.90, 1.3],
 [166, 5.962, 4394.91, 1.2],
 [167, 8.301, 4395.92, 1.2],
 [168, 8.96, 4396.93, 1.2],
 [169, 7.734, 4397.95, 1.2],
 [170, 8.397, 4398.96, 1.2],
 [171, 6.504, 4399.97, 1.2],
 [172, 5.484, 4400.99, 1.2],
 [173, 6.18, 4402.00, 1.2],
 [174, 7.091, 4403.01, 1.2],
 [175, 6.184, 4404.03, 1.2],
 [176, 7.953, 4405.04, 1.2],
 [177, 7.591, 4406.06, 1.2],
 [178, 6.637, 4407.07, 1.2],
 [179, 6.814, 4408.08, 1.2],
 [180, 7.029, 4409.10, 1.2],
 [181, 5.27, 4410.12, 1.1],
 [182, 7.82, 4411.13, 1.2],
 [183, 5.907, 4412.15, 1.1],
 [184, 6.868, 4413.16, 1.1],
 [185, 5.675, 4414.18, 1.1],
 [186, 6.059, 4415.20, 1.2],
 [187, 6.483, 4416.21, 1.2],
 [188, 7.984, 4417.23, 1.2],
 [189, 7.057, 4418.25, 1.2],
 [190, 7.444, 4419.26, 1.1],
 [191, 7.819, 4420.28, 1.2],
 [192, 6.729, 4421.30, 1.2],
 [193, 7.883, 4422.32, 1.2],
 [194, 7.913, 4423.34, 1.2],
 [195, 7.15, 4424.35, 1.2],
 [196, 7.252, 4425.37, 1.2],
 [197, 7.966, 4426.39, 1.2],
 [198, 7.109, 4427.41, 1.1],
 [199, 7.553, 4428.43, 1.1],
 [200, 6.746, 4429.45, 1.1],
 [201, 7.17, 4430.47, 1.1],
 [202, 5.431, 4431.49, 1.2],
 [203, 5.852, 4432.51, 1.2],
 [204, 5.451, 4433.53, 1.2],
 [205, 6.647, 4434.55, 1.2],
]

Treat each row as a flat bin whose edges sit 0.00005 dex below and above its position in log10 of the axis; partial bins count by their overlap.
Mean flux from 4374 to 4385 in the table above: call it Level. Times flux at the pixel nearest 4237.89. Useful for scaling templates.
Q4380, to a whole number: 43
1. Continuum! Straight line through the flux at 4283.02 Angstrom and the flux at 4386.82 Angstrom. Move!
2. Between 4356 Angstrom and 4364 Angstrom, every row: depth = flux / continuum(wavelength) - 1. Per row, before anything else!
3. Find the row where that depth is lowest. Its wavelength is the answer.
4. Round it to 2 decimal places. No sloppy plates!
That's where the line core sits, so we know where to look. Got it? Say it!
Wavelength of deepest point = 4363.65 Angstrom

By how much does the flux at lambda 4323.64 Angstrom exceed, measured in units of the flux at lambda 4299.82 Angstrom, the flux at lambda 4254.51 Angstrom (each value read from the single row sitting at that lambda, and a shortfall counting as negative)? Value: -0.20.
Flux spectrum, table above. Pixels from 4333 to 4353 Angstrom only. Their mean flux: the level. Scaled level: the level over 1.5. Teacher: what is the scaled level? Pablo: 5.5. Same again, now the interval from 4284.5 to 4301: 4.6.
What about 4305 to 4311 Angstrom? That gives 4.8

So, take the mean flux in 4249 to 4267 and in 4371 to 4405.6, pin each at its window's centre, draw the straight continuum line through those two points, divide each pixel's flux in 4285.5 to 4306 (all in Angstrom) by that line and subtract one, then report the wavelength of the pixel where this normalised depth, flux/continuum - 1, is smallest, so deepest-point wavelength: 4289.93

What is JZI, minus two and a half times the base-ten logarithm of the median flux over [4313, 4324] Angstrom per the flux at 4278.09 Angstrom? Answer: -0.13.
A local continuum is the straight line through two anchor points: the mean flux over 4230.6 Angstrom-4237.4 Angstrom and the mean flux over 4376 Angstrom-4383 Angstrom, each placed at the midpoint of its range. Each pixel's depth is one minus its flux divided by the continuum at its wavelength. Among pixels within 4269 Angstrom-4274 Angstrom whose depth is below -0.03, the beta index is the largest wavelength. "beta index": 4270.22 Angstrom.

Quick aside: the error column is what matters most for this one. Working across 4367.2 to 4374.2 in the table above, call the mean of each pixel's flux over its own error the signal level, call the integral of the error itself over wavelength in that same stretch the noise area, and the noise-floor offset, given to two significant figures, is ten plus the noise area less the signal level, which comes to 13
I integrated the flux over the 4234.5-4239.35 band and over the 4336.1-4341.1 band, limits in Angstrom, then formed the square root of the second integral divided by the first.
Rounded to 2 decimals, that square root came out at 1.30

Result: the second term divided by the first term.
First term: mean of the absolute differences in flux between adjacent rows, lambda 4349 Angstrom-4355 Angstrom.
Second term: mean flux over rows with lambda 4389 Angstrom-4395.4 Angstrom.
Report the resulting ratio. 3.4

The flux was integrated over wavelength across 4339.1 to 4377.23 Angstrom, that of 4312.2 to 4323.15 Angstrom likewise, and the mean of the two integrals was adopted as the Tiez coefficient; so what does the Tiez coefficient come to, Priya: 185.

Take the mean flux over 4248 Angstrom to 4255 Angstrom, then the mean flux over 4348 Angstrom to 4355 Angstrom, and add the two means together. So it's 13.9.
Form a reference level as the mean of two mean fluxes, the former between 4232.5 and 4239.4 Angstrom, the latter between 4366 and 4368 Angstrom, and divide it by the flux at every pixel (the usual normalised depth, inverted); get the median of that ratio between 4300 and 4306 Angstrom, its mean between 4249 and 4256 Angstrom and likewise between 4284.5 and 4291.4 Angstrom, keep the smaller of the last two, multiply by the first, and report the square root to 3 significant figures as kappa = 1.05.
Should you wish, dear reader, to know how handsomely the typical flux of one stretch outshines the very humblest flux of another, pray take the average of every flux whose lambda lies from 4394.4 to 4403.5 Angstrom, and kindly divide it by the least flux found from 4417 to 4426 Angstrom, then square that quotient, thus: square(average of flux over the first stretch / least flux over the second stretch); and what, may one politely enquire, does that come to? 1.14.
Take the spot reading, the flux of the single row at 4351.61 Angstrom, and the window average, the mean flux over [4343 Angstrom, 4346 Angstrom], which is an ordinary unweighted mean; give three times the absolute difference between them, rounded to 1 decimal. 2.0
